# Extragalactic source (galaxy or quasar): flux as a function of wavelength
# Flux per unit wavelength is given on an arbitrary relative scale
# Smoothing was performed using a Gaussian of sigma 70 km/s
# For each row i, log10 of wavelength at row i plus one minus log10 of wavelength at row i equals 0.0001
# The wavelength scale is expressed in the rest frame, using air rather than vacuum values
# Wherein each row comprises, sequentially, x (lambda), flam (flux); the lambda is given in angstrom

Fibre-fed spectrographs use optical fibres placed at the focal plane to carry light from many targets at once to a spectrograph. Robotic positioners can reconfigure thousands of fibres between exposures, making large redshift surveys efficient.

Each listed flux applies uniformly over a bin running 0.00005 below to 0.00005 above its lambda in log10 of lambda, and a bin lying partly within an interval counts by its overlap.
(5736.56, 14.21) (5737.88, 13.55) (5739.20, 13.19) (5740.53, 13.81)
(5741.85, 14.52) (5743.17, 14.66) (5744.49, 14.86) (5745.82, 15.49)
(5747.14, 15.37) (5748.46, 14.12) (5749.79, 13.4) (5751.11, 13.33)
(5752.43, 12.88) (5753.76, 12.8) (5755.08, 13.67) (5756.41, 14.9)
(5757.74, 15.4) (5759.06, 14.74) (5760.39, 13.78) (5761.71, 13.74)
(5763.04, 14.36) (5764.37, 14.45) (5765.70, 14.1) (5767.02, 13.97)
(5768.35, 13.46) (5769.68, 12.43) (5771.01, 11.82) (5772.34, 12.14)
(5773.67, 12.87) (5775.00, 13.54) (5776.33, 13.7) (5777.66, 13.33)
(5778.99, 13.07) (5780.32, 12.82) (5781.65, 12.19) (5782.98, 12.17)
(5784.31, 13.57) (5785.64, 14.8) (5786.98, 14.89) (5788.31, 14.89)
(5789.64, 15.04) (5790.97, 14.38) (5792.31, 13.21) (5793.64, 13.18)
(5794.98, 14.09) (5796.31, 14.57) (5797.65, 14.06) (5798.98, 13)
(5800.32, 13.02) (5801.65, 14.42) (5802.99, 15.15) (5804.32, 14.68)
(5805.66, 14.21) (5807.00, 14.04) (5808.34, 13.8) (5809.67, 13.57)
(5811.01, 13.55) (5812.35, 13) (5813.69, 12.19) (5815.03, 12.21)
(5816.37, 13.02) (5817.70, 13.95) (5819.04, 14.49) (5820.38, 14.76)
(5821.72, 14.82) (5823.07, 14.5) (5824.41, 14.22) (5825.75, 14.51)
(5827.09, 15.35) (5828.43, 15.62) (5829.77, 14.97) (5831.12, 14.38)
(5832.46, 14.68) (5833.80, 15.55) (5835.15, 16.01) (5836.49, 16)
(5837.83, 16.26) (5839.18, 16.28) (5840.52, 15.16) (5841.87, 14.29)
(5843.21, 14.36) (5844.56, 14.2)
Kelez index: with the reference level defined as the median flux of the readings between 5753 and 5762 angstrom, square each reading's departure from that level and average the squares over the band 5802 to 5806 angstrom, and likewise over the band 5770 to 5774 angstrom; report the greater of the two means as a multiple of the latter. 1.0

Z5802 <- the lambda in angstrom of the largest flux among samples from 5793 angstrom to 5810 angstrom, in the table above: 5802.99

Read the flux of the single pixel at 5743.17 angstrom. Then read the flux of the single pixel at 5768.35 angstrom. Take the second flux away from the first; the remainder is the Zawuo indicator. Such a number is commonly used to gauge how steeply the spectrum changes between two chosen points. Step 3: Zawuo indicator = 1.2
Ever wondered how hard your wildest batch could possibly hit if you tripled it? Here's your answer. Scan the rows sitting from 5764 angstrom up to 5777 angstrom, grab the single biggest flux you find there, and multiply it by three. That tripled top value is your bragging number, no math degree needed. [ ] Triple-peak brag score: 43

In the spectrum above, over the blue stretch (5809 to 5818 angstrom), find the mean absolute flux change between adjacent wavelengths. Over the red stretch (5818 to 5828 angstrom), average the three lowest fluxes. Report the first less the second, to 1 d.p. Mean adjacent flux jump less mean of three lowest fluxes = -13.9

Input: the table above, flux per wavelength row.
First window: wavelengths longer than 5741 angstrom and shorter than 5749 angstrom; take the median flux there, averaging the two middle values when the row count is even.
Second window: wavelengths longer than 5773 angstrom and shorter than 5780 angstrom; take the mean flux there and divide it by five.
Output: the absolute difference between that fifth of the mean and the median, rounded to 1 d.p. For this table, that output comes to 12.1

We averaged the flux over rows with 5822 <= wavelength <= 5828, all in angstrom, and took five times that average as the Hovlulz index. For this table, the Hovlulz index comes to 73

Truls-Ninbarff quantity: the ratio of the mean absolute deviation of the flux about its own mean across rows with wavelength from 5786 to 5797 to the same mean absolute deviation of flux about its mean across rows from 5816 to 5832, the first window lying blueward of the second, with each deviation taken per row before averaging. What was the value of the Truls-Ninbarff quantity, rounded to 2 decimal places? 1.28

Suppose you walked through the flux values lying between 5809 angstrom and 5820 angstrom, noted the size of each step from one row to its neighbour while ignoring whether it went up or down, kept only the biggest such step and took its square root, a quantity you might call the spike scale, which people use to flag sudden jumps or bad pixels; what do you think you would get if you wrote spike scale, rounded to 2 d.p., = 0.96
